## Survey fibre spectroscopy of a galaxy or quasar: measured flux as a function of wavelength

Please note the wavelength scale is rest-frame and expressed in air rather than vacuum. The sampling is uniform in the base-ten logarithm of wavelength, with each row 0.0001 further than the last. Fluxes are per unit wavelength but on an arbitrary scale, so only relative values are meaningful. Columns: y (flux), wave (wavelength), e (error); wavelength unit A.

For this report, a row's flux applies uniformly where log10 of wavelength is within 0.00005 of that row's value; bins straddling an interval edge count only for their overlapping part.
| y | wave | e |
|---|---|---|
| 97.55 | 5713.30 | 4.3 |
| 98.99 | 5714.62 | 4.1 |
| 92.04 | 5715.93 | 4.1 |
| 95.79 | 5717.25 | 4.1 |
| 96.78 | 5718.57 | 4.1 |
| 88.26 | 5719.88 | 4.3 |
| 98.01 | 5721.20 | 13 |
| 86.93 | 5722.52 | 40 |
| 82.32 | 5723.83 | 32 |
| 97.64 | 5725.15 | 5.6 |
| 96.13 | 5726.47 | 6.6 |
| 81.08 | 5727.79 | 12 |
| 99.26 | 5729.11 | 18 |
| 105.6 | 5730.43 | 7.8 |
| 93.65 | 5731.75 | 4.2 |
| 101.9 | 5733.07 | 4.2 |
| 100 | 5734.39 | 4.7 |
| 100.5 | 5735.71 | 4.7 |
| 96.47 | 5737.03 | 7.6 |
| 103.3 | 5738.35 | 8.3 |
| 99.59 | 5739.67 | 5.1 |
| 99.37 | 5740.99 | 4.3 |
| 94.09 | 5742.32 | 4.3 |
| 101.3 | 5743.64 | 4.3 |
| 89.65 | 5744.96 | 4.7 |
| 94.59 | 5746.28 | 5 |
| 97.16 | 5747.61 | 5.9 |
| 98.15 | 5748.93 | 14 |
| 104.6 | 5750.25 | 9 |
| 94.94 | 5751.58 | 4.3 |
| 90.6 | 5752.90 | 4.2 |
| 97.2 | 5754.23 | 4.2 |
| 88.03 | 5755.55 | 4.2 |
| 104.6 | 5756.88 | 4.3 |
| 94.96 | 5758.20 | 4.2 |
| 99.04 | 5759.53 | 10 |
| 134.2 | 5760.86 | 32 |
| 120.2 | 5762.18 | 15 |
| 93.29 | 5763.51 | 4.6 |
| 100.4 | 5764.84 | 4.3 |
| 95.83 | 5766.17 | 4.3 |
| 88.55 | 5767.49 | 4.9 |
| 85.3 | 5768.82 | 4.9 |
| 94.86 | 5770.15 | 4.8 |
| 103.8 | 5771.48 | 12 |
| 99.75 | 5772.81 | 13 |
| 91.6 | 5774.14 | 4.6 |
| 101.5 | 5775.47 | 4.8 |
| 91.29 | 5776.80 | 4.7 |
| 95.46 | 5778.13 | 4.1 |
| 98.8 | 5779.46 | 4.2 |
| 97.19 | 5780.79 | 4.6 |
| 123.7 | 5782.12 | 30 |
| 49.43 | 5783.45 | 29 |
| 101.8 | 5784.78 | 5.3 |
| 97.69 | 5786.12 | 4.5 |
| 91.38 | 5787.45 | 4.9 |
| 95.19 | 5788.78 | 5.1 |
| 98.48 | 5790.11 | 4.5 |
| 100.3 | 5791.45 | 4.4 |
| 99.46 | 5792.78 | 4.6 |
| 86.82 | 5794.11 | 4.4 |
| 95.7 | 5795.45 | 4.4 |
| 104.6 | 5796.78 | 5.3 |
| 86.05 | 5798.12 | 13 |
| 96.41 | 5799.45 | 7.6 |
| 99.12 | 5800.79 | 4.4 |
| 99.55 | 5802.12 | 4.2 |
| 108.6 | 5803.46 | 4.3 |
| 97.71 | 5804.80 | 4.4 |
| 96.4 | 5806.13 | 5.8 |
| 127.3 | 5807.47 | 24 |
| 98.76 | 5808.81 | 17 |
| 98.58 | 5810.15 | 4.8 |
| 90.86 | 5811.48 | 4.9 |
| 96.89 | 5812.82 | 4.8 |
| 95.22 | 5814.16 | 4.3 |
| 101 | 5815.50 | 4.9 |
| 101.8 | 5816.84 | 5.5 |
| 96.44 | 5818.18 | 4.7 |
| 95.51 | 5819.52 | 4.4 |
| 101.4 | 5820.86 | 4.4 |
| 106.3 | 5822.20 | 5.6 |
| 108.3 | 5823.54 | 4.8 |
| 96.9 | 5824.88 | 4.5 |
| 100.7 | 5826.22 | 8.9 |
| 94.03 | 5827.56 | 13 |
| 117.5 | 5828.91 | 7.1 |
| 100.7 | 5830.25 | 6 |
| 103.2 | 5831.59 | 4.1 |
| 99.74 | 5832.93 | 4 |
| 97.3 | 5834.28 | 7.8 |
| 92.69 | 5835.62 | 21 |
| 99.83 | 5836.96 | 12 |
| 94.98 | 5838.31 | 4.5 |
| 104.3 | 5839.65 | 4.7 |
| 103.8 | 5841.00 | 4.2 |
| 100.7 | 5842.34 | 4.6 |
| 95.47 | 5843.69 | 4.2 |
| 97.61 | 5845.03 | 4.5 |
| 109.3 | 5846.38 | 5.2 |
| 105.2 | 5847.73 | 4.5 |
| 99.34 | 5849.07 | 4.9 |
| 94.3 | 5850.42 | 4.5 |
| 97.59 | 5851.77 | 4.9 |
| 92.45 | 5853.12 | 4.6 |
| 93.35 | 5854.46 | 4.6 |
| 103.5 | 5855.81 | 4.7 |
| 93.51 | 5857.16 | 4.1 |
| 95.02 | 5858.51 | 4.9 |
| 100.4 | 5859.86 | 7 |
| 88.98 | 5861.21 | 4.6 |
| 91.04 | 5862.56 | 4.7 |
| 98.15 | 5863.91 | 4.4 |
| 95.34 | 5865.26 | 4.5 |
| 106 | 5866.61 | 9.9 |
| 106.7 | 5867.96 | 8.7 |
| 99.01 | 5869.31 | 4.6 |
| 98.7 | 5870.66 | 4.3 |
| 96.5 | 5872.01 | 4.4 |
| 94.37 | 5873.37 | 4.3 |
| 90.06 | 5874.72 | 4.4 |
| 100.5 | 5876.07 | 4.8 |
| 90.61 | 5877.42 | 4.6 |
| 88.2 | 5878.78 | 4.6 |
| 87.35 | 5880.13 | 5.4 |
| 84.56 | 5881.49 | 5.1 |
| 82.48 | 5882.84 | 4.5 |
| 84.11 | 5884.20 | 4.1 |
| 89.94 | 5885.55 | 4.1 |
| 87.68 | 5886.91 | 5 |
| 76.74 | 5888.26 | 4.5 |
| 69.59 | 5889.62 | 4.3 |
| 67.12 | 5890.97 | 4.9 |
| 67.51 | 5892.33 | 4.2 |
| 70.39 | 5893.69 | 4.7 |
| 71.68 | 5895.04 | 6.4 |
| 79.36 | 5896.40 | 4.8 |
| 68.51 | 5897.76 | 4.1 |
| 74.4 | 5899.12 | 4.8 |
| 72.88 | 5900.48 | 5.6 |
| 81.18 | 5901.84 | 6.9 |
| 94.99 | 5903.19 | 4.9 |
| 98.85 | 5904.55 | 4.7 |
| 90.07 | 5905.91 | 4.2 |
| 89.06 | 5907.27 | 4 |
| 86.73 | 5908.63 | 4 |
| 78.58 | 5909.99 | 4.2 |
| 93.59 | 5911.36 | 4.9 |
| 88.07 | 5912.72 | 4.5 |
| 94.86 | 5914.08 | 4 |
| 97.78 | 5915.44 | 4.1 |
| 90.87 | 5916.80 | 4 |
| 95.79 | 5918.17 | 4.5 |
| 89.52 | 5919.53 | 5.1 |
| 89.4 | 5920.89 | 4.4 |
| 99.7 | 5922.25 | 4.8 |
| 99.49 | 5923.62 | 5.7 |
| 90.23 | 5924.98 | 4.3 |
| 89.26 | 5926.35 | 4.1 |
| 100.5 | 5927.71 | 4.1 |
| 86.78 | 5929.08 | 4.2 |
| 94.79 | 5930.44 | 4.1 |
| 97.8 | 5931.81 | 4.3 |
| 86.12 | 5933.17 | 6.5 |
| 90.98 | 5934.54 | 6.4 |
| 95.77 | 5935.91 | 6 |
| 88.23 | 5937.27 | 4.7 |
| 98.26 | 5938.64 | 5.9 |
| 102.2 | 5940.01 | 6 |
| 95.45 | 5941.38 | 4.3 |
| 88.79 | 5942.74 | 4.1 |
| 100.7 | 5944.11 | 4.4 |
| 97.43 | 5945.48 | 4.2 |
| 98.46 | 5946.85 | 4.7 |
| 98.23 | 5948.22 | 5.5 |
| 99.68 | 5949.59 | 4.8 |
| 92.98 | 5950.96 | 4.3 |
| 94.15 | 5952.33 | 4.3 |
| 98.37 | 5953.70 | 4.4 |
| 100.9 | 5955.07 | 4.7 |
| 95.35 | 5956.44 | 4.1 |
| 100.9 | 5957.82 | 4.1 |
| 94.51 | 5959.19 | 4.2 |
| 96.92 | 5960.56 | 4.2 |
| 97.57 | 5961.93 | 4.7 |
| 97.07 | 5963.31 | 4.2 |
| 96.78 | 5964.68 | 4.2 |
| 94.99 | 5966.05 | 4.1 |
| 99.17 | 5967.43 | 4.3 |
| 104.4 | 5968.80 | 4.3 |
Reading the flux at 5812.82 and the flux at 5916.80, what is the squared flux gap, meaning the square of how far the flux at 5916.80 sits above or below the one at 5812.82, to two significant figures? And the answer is 36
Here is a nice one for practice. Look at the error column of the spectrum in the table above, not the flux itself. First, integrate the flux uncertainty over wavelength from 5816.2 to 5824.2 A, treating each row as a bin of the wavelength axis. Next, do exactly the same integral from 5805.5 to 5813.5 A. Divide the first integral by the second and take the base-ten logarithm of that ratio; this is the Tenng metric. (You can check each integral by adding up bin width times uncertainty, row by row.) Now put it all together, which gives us -0.32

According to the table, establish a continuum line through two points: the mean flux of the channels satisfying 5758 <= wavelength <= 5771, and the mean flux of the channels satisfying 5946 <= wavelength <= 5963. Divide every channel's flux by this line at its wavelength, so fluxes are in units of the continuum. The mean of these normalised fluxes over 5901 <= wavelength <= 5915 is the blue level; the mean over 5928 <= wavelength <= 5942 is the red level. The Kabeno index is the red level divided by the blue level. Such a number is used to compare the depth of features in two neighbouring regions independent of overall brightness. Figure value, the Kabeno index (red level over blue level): 1.05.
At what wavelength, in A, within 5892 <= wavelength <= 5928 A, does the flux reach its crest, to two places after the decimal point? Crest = 5927.71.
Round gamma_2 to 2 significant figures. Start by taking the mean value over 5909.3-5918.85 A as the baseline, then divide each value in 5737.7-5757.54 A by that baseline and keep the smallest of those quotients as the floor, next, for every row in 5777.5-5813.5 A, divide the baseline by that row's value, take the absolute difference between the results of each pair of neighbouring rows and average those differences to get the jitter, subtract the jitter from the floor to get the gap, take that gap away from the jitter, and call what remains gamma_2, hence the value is -0.66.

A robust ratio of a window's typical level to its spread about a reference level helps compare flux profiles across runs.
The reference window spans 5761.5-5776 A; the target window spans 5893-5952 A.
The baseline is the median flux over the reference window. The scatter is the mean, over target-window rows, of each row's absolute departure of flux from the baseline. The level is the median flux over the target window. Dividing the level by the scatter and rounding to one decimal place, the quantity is 12.3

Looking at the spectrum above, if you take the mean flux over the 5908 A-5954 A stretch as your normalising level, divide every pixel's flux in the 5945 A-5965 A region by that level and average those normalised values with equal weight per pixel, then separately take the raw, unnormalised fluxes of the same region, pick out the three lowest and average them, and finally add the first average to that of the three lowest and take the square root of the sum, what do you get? 9.74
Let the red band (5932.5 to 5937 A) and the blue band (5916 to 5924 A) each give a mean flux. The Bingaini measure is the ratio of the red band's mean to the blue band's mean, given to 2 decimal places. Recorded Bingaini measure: 0.97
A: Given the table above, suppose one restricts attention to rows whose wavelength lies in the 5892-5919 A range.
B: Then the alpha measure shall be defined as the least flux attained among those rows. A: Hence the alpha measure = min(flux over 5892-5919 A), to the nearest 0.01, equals 67.51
